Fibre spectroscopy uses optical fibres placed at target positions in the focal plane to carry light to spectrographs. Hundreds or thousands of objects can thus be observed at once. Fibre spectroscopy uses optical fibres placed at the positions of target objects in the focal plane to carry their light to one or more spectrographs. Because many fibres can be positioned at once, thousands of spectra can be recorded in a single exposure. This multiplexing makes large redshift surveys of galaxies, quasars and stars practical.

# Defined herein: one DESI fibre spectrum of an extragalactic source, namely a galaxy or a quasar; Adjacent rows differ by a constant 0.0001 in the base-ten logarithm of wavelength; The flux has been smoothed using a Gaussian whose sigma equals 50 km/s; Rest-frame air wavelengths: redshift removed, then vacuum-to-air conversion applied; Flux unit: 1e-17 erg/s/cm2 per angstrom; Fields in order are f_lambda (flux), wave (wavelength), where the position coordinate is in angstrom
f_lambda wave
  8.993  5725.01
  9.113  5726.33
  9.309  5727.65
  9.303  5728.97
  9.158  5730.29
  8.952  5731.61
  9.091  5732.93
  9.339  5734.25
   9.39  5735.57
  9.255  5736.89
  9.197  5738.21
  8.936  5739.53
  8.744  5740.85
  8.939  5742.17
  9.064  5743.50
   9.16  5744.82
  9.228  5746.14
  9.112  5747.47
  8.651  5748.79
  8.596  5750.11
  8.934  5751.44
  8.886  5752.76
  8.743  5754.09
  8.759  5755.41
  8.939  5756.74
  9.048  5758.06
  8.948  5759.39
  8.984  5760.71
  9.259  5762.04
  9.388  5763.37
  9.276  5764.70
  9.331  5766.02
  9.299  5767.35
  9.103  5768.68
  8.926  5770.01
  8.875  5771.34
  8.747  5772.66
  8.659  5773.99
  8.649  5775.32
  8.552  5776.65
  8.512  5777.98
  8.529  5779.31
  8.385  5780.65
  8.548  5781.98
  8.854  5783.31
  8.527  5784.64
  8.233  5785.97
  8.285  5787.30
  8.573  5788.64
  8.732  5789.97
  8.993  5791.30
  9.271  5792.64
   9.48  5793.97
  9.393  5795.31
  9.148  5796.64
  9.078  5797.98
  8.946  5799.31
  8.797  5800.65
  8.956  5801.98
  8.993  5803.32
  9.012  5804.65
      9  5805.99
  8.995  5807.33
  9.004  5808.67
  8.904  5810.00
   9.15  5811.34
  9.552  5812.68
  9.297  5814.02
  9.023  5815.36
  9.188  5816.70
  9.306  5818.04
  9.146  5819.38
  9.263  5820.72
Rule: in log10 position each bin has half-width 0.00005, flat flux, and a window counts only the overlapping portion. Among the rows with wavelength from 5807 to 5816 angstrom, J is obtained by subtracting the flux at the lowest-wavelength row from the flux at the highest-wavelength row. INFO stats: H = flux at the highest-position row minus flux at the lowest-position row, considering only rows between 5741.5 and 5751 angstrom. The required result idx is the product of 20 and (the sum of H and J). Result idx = -6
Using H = -0.3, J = 0.0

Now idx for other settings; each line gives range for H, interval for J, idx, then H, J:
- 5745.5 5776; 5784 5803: -3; -0.6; 0.4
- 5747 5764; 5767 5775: -7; 0.3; -0.6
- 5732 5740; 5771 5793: 5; -0.2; 0.4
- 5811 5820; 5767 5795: 4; 0.0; 0.2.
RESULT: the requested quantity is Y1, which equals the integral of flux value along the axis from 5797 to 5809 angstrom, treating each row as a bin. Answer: 108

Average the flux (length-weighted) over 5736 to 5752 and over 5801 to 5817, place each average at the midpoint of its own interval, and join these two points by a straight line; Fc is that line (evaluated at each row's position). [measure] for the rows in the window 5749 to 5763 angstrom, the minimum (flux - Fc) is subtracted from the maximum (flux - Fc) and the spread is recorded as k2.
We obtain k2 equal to 0.6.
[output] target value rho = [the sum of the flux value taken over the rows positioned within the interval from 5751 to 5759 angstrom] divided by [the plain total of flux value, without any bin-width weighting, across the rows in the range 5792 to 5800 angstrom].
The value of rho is 0.96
